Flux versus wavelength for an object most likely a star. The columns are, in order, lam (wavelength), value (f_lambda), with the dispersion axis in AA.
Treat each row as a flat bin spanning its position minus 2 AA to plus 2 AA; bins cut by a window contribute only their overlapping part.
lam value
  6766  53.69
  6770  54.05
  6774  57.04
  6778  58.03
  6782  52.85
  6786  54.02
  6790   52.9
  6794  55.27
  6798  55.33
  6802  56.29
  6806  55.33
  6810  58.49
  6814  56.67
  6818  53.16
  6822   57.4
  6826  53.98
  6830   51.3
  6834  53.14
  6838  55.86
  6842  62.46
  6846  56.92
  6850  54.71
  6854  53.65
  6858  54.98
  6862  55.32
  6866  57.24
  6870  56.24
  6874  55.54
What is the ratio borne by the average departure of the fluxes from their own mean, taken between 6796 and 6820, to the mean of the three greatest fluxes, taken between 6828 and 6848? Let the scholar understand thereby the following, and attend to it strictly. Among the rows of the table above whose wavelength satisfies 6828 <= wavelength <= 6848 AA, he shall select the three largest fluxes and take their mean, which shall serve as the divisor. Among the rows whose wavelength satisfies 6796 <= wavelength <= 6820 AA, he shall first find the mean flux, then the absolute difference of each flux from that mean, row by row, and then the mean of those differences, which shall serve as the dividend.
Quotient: 0.0218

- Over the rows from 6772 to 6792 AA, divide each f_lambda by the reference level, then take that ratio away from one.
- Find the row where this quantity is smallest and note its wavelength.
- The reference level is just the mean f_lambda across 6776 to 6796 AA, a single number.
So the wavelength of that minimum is 6778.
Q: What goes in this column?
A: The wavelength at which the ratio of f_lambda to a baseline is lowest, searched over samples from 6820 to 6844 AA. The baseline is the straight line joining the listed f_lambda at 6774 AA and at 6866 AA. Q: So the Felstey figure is 6830 AA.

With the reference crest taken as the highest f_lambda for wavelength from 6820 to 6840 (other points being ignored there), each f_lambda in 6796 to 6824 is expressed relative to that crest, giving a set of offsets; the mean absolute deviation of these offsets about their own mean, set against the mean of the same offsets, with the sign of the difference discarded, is 2.6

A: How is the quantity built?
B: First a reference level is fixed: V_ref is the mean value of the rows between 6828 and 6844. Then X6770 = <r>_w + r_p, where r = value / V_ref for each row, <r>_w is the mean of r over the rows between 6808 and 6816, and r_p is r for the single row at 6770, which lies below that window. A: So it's 2.004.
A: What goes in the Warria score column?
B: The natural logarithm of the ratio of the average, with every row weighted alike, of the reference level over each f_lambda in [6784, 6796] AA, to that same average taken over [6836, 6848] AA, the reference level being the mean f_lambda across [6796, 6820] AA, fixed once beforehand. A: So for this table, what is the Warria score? 0.08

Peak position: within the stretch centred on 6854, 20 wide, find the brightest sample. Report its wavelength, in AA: 6846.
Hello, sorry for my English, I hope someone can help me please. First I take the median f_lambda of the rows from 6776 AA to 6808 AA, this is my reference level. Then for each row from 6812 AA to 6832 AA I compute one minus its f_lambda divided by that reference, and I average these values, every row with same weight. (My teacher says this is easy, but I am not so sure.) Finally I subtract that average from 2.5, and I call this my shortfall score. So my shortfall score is 2.49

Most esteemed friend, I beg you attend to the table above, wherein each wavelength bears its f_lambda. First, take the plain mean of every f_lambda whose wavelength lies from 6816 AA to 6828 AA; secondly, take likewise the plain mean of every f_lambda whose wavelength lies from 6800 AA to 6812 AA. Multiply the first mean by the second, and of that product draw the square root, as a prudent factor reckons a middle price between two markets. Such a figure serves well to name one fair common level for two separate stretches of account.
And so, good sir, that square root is 55.8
